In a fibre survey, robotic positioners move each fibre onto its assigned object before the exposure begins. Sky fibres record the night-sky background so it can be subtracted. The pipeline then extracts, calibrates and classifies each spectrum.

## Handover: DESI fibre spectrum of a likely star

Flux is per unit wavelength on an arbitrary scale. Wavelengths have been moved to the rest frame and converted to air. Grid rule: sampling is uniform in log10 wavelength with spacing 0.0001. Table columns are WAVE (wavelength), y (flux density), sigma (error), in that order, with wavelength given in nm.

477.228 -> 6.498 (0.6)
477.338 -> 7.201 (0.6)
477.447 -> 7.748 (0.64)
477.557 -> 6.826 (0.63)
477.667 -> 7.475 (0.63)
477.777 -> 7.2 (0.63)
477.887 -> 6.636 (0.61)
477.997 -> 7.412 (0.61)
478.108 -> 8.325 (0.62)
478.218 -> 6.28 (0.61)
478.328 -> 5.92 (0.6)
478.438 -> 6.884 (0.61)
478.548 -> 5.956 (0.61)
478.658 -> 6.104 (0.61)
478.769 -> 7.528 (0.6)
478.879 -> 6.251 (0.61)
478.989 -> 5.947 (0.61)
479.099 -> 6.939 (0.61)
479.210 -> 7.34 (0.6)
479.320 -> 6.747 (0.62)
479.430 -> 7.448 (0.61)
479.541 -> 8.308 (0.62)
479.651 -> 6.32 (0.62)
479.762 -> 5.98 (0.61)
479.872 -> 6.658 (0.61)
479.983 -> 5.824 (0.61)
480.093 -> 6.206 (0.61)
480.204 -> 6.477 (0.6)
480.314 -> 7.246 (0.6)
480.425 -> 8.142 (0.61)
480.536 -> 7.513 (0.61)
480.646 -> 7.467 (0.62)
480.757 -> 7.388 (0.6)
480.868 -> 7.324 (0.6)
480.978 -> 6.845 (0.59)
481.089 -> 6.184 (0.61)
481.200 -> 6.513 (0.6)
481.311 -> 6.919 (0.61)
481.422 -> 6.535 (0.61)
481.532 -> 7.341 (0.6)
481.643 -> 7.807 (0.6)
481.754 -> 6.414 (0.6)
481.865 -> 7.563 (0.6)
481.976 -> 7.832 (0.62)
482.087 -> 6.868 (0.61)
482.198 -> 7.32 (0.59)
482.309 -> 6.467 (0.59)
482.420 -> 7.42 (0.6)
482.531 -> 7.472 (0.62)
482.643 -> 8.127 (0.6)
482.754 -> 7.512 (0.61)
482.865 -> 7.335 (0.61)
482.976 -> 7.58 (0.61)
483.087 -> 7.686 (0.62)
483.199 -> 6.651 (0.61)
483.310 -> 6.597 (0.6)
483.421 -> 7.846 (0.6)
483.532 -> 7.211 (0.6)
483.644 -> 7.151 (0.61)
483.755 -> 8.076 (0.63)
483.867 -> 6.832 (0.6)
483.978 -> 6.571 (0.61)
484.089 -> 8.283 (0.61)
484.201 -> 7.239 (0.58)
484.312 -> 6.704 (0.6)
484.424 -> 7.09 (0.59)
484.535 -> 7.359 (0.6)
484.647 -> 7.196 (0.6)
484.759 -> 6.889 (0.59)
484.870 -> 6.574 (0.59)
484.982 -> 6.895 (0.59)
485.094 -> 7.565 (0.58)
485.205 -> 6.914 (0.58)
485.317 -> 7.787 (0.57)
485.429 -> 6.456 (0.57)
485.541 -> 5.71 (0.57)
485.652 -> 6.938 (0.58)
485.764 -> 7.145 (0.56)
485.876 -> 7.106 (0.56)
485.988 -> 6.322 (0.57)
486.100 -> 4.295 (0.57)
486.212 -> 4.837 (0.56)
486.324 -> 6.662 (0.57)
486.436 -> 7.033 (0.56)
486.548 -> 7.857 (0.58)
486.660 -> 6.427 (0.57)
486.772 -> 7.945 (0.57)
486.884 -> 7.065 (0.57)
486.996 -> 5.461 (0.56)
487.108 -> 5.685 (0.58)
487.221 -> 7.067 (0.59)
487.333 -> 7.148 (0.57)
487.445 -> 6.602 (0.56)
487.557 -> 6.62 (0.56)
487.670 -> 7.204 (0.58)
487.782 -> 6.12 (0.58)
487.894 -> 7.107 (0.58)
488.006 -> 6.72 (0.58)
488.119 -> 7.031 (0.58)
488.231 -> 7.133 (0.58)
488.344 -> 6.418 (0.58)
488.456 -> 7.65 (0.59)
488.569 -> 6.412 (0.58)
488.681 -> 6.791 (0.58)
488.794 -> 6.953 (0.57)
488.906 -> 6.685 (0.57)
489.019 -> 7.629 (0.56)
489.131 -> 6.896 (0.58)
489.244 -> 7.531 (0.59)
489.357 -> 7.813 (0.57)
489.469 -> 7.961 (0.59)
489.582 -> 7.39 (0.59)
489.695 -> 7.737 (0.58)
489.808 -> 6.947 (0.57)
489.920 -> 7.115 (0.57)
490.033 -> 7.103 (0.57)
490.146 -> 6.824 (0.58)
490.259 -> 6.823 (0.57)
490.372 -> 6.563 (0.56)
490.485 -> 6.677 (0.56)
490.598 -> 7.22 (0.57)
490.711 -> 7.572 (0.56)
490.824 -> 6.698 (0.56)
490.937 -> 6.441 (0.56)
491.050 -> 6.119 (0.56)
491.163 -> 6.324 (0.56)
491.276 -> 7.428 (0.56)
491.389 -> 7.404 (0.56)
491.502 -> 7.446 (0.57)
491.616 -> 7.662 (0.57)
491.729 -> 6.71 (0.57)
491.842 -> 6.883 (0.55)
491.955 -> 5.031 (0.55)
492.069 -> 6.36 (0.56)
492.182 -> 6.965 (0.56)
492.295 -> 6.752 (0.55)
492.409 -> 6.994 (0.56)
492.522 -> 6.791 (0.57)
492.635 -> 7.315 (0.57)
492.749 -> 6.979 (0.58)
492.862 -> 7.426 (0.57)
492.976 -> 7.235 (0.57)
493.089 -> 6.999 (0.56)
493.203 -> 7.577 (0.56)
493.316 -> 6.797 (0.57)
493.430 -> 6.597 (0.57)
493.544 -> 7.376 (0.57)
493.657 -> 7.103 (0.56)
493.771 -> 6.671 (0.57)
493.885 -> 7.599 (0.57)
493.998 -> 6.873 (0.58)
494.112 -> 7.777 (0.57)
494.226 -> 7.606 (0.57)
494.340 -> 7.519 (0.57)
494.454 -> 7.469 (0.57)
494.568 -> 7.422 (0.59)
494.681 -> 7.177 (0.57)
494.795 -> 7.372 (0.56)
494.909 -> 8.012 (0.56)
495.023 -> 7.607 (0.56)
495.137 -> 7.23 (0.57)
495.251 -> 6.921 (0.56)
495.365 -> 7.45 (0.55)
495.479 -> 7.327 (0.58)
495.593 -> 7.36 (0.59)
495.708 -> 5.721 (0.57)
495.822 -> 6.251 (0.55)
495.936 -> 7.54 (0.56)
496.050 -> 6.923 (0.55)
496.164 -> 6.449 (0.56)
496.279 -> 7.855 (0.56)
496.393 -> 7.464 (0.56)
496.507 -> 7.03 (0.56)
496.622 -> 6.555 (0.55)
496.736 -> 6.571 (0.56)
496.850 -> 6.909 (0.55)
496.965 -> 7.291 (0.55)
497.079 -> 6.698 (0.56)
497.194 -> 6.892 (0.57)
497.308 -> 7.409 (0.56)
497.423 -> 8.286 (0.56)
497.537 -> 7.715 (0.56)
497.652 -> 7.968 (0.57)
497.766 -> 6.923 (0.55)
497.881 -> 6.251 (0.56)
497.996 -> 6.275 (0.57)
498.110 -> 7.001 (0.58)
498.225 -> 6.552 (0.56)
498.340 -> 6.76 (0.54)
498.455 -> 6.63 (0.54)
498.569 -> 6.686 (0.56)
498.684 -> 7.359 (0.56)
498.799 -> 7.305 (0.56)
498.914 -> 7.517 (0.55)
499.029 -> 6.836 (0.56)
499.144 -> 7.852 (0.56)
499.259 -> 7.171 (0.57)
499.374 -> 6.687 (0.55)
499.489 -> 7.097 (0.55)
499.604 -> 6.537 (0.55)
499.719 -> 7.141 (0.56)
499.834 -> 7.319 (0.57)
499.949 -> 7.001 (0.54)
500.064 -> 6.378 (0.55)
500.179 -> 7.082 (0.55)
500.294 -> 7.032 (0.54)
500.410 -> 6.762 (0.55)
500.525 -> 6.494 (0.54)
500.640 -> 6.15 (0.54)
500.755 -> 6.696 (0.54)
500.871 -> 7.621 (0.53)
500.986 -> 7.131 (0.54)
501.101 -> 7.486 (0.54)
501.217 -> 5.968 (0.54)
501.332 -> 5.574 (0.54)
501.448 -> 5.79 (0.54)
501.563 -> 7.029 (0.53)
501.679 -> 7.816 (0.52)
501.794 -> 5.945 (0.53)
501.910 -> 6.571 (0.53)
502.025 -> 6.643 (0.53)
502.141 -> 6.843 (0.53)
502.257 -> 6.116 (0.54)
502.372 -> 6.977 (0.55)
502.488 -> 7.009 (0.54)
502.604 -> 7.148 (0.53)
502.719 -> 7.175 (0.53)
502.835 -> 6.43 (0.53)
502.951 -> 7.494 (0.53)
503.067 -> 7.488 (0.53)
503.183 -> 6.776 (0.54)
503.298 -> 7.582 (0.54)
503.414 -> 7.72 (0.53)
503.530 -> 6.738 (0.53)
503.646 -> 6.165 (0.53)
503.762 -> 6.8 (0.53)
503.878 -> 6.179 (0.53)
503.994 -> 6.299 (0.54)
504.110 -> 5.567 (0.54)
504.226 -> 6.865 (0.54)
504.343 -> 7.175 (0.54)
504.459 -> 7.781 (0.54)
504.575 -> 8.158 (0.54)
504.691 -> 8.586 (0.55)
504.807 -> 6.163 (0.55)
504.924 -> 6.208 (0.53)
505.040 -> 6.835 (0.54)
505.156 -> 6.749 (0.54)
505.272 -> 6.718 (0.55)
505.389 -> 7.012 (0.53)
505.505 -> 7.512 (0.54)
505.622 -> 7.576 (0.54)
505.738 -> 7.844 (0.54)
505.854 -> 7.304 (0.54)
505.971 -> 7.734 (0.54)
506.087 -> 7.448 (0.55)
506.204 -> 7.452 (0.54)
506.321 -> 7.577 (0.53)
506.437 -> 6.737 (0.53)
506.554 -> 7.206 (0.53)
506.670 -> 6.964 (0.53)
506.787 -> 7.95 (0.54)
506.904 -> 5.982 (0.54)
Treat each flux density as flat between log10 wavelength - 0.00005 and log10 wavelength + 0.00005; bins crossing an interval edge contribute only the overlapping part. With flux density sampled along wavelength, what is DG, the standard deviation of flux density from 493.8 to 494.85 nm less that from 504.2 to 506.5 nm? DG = -0.4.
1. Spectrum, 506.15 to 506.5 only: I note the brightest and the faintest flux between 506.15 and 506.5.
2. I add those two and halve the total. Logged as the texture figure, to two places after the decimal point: 7.16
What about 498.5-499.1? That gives 7.10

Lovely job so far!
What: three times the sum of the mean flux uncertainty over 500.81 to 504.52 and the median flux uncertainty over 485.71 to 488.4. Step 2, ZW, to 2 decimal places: 3.31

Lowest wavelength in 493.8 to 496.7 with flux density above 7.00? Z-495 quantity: 493.885 nm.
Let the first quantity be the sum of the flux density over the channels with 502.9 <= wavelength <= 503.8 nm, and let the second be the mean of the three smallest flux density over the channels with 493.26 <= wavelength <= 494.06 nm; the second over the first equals 0.12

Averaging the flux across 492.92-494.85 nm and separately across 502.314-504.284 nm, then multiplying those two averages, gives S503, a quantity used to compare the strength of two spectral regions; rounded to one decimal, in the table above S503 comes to 49.6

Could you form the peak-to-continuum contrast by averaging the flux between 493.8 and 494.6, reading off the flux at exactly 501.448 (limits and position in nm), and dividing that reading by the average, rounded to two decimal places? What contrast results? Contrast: 0.78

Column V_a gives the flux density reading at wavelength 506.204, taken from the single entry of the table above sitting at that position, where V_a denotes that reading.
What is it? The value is 7.452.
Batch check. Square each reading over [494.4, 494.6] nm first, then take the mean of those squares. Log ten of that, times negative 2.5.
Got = -4.36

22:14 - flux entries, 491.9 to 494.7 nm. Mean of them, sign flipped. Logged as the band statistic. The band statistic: -7.06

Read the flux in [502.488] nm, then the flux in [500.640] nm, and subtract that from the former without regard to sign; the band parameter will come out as 0.9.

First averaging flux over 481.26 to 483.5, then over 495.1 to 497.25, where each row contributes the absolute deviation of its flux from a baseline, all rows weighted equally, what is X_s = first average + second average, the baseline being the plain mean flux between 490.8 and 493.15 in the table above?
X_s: 0.99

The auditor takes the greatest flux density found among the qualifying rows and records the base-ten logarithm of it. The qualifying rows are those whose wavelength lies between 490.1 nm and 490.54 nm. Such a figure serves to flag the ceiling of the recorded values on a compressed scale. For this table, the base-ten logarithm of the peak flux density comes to 0.83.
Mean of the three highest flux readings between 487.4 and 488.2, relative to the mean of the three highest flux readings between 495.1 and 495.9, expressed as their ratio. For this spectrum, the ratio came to 0.96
